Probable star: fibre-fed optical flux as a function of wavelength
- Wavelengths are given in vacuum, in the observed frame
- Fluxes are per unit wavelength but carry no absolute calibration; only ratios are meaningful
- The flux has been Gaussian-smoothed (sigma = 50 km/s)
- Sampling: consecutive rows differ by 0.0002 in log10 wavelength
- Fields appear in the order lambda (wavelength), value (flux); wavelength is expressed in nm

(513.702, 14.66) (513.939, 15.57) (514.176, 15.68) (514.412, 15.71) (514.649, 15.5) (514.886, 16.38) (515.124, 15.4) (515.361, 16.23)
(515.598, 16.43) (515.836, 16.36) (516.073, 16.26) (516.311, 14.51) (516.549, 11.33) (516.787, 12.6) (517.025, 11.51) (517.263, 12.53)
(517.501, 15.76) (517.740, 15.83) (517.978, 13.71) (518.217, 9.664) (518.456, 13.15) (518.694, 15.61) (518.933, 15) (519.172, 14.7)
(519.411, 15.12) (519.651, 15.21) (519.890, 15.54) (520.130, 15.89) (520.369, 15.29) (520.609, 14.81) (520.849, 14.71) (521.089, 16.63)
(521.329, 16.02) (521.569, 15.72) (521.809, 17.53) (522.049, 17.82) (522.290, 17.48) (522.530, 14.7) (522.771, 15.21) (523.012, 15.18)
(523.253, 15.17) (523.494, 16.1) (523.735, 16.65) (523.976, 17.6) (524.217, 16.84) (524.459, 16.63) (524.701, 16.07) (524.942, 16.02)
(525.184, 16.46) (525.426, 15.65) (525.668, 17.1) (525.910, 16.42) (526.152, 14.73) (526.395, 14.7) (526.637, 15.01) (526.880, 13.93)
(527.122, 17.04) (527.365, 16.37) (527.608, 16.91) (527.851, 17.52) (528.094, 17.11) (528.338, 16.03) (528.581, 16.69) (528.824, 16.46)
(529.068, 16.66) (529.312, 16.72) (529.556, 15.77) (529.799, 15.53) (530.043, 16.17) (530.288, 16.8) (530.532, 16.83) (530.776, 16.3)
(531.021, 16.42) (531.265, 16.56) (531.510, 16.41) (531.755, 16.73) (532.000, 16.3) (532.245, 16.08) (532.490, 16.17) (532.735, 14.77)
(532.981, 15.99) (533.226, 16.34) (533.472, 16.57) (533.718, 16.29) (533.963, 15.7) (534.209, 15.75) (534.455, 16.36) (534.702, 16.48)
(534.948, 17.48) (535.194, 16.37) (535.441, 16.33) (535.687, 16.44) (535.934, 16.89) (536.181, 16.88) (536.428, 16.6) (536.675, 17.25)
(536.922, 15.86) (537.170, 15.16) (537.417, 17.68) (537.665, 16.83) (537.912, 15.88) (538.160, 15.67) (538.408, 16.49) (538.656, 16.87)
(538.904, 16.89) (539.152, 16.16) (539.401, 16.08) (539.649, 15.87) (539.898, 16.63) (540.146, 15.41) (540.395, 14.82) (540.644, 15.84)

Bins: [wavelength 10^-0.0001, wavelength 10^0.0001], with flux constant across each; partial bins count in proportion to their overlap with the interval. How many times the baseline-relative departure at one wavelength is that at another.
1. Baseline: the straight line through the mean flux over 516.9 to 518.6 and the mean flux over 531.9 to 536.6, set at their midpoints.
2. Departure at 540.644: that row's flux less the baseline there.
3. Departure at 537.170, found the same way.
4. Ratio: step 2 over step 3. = 1.0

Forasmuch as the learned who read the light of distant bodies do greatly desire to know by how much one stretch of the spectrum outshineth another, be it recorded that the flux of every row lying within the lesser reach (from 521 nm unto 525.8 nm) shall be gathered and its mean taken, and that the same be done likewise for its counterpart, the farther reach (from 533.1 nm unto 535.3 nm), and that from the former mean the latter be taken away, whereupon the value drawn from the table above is 0.0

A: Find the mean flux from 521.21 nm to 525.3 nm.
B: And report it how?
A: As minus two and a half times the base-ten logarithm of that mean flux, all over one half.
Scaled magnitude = -6.062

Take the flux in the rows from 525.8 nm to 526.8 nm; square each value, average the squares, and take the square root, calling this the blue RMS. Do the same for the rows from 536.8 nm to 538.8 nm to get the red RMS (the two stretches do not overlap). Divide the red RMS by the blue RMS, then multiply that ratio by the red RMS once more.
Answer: 17.5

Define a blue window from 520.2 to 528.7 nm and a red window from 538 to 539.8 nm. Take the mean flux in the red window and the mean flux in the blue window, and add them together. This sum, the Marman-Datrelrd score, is 32.4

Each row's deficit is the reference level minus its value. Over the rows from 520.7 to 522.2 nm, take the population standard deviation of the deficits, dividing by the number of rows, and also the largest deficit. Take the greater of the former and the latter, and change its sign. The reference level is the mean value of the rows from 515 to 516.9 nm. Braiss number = -1.1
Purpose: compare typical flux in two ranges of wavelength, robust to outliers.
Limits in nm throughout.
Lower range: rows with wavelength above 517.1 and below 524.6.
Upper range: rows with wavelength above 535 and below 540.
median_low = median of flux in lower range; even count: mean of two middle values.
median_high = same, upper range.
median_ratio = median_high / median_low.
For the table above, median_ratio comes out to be 1.06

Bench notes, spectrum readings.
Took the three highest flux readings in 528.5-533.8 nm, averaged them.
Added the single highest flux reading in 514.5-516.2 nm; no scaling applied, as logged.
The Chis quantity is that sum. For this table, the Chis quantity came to 33.2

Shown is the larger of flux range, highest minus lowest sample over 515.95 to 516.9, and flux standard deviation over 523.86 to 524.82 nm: 4.9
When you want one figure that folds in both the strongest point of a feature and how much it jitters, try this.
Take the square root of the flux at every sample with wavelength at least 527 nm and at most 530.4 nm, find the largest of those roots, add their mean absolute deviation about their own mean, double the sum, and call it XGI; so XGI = 8.48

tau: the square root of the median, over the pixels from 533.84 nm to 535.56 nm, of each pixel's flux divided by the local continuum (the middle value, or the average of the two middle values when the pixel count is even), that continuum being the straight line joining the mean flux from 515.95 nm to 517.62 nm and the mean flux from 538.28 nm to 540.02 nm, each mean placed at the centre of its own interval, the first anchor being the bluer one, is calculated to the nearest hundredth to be 1.01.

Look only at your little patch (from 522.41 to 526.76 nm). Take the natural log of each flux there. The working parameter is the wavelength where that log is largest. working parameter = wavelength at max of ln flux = 523.976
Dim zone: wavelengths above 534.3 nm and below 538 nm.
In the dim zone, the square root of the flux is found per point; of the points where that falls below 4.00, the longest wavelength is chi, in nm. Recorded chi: 537.912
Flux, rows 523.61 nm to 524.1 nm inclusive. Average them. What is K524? 17.1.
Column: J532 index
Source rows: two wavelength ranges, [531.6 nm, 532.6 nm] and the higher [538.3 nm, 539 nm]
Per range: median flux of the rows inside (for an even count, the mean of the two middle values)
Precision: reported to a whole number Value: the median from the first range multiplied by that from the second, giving 274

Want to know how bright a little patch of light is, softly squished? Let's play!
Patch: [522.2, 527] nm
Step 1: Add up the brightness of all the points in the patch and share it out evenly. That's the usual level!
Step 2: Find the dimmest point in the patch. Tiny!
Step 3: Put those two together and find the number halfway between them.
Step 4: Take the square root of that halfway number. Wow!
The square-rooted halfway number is 3.86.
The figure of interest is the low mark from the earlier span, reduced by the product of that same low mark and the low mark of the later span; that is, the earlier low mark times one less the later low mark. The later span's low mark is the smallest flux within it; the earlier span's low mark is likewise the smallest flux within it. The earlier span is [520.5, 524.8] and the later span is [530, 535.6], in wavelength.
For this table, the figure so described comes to -202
